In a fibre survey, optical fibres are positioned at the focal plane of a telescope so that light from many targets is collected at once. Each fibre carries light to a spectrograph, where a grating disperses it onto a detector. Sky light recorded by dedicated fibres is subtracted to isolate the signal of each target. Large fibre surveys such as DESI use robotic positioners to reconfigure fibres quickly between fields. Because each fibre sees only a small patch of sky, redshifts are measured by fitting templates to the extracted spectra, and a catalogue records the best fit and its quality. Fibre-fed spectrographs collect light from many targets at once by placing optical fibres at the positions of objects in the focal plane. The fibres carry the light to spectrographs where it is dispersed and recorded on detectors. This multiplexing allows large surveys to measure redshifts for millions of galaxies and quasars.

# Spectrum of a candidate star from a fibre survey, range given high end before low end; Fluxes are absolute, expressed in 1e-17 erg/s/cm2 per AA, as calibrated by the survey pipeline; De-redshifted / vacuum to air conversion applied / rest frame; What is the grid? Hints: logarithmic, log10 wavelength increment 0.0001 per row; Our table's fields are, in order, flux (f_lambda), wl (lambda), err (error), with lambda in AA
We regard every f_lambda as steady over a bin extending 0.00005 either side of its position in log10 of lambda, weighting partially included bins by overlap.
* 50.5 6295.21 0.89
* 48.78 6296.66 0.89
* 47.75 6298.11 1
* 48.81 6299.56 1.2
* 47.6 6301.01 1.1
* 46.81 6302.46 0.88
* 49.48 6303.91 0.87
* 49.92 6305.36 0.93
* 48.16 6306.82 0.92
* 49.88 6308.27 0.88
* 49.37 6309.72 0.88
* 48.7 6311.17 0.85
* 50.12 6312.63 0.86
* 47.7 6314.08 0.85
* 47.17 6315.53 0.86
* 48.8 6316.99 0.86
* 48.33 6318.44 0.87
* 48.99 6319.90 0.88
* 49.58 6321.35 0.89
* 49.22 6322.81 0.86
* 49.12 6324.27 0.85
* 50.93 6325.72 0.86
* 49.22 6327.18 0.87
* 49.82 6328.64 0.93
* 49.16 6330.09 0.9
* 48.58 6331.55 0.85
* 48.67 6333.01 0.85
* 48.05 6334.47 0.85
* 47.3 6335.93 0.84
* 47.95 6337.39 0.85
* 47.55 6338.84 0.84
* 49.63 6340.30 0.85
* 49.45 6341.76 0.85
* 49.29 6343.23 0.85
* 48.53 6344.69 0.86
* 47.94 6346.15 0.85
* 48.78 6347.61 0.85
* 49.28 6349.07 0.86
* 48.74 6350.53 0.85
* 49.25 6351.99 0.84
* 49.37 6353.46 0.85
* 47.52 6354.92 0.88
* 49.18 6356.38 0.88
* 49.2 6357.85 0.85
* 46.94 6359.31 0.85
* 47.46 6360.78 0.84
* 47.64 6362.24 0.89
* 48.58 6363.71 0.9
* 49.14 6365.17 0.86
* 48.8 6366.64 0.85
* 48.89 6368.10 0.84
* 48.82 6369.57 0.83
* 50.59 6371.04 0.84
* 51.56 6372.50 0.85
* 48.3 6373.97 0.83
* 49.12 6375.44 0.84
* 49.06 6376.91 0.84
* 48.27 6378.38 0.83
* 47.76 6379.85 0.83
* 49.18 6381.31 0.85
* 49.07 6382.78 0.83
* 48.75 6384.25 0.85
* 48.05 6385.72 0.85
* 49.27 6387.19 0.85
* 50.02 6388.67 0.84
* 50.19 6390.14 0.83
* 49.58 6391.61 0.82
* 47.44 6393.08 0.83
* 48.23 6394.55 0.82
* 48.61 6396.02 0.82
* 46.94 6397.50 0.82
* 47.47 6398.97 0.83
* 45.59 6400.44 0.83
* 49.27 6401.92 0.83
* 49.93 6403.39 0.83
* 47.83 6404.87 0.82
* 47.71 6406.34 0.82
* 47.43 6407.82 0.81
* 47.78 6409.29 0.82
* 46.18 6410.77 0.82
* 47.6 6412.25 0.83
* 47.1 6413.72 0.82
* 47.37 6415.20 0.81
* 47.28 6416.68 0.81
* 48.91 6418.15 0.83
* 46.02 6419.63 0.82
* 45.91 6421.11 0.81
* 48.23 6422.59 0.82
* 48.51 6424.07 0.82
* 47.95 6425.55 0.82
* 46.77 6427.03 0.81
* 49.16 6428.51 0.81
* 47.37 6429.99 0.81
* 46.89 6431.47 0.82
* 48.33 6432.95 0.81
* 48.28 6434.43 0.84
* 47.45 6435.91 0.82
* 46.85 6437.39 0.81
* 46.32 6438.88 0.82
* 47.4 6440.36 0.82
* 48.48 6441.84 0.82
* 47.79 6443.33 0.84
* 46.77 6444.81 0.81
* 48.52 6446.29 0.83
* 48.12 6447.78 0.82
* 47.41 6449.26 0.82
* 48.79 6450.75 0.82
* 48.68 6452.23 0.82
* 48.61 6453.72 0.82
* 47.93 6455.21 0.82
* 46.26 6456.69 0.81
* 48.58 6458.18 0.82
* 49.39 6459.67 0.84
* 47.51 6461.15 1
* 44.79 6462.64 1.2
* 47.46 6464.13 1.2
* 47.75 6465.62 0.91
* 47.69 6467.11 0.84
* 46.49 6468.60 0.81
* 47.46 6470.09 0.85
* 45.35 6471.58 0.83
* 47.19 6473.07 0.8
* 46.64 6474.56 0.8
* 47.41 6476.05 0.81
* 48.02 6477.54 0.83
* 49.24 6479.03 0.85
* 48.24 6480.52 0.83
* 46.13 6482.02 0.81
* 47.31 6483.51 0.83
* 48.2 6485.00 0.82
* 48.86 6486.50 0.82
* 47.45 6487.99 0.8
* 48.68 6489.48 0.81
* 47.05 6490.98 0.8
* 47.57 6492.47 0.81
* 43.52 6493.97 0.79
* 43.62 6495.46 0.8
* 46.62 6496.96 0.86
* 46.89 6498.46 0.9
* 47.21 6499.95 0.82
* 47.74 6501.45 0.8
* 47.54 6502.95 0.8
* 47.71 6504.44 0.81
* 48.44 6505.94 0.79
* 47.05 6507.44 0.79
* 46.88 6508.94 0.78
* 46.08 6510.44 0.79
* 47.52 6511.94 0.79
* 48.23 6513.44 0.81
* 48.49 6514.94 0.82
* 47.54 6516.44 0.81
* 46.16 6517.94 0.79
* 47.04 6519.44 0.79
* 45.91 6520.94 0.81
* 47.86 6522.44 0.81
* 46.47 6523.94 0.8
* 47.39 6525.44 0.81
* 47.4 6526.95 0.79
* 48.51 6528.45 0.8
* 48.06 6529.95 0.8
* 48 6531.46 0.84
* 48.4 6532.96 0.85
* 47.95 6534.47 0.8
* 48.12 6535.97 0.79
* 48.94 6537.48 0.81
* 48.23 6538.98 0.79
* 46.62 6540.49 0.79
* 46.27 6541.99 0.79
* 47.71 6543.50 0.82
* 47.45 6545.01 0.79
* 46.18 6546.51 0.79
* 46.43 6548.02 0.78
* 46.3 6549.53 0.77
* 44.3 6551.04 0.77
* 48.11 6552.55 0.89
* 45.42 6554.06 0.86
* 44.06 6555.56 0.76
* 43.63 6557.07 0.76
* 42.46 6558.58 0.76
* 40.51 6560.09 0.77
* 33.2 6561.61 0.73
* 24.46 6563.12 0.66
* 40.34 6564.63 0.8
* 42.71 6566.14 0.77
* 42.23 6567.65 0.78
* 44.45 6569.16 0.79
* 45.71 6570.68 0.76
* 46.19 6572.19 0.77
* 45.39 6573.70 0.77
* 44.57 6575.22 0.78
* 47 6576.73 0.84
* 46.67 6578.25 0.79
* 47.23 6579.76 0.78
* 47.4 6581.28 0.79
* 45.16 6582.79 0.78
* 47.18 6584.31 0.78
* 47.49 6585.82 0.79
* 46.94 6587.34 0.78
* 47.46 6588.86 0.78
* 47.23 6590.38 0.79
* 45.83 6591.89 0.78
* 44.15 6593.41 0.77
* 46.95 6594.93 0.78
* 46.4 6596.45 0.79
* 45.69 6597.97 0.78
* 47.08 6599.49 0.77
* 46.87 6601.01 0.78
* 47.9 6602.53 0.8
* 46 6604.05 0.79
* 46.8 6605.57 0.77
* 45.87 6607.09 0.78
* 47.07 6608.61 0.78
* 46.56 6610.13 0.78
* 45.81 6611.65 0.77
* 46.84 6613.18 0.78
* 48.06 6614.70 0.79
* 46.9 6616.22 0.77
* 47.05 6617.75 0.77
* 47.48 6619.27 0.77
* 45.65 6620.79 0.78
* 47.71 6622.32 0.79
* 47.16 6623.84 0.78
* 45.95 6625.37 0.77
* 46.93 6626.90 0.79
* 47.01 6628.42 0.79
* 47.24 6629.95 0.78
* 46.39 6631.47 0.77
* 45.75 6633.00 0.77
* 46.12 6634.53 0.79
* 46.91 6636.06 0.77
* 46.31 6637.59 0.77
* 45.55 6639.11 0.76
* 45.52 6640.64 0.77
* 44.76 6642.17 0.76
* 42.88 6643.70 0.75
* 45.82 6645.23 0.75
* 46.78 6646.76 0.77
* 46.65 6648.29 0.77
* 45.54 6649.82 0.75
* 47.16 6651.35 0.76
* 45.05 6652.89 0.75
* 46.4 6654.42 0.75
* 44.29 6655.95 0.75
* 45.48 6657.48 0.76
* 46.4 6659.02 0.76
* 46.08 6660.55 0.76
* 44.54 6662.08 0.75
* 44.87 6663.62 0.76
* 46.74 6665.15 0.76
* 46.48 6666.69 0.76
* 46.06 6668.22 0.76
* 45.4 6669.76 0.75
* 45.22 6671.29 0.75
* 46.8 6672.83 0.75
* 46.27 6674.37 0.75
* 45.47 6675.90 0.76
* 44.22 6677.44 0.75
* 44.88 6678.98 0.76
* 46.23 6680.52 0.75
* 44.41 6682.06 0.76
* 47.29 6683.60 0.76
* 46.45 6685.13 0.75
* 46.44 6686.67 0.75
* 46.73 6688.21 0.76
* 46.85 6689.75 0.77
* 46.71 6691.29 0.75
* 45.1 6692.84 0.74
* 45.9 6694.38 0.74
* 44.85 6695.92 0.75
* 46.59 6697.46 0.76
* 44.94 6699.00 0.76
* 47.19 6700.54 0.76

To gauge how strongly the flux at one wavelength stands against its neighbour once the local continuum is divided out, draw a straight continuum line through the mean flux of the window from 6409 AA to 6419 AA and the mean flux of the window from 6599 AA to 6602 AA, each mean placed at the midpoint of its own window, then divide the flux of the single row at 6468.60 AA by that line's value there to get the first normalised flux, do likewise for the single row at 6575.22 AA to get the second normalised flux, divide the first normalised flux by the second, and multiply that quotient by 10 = 10.4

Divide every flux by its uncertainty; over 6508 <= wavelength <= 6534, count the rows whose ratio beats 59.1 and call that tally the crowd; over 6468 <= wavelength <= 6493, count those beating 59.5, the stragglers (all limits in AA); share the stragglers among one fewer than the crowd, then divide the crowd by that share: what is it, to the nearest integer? 28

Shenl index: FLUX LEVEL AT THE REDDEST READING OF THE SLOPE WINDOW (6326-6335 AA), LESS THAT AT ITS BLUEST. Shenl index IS -1.2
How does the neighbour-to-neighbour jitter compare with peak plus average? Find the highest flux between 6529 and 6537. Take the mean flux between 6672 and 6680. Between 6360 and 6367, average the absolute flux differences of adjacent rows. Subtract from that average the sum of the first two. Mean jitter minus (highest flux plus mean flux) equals -93.4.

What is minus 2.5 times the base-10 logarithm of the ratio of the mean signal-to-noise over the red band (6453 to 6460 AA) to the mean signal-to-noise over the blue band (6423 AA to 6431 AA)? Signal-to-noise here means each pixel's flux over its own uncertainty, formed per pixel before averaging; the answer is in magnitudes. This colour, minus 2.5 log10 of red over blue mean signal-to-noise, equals 0.006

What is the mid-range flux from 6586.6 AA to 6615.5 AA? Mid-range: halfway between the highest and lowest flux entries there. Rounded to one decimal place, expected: 46.1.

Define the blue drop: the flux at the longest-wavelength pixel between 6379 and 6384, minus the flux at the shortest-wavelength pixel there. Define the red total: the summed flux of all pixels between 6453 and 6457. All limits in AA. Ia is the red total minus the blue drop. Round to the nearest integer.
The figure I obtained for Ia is 141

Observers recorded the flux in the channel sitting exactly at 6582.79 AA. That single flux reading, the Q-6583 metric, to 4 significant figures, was 45.16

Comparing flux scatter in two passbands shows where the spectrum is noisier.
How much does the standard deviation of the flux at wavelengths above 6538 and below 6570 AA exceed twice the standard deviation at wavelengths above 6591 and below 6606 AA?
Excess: 3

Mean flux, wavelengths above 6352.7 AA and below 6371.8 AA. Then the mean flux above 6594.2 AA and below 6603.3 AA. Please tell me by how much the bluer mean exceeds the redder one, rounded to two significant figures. 1.8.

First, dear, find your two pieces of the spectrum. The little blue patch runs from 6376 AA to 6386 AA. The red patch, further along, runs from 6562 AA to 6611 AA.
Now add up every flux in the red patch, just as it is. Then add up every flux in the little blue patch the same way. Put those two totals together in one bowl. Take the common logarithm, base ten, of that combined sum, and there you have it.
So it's 3.25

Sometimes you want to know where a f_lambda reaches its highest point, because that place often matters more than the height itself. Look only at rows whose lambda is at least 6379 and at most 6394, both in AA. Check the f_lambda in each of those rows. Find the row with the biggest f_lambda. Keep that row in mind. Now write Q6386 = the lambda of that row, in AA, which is 6390.14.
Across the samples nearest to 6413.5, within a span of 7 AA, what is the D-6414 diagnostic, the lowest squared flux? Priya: 2133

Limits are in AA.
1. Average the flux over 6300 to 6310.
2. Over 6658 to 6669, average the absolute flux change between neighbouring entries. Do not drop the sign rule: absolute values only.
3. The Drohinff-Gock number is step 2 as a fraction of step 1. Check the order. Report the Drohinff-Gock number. 0.016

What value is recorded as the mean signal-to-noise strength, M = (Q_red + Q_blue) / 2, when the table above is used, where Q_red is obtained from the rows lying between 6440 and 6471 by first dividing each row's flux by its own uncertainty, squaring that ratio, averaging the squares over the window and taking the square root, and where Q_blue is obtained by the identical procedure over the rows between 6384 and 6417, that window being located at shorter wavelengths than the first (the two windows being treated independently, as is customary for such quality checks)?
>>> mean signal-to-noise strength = 57.0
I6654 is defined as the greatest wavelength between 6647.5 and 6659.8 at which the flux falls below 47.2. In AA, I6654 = 6659.02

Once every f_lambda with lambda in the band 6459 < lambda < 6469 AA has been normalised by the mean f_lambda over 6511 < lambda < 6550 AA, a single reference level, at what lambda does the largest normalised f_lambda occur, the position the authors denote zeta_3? 6459.67 AA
